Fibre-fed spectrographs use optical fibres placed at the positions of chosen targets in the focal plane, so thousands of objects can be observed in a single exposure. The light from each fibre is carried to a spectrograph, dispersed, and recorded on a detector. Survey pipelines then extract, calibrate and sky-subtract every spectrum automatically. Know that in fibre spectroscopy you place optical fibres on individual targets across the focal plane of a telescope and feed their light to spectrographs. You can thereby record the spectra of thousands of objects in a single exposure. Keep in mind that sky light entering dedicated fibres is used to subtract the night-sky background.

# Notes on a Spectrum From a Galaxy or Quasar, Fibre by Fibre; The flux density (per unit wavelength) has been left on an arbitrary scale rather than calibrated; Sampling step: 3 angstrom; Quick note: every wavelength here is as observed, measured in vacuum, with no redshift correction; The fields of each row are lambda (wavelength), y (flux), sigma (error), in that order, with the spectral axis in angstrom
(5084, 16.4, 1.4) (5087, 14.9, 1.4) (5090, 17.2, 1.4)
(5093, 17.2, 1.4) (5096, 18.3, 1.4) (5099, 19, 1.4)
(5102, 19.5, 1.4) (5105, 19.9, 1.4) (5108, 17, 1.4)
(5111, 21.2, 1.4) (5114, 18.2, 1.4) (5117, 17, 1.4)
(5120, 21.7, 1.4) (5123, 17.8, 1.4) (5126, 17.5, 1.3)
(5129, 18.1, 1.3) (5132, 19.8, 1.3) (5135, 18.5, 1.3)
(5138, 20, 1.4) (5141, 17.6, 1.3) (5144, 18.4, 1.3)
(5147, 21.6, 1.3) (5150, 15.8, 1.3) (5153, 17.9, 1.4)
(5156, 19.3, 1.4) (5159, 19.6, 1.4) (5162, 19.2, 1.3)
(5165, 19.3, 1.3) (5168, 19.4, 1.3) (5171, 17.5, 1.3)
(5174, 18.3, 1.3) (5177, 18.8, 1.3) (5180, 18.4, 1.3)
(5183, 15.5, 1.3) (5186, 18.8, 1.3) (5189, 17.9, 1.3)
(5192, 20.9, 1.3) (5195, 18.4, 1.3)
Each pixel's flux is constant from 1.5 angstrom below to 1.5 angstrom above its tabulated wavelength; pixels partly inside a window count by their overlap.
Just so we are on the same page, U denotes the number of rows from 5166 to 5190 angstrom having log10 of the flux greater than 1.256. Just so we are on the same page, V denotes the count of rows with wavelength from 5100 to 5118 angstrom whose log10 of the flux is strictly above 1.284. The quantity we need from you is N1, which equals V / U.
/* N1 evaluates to 0.60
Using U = 5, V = 3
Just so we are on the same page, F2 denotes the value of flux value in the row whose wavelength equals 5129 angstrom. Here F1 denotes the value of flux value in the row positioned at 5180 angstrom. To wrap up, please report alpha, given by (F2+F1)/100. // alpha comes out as 0.365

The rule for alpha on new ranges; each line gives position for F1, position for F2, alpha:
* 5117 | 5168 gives 0.364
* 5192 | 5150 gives 0.367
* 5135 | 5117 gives 0.355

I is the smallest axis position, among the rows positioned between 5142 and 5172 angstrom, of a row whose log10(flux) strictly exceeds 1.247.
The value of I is 5144 angstrom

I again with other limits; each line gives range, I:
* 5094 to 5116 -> 5096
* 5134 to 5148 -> 5135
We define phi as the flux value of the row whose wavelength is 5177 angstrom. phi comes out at 18.8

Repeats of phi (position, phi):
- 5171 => 17.5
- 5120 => 21.7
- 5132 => 19.8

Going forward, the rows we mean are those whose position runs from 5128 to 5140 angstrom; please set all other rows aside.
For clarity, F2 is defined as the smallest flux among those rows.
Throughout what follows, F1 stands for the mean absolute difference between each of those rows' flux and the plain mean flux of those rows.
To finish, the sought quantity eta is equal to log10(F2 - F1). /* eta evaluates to 1.24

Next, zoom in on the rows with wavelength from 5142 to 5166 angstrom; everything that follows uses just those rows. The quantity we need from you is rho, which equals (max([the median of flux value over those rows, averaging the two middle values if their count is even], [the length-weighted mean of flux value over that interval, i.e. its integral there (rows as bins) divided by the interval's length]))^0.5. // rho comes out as 4.39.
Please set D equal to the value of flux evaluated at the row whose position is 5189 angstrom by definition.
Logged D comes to 17.9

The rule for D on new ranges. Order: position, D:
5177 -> 18.8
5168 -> 19.4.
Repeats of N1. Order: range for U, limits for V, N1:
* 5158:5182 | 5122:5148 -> 0.43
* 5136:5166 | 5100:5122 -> 0.57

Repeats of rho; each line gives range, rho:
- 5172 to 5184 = 4.28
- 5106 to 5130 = 4.31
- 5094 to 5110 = 4.36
